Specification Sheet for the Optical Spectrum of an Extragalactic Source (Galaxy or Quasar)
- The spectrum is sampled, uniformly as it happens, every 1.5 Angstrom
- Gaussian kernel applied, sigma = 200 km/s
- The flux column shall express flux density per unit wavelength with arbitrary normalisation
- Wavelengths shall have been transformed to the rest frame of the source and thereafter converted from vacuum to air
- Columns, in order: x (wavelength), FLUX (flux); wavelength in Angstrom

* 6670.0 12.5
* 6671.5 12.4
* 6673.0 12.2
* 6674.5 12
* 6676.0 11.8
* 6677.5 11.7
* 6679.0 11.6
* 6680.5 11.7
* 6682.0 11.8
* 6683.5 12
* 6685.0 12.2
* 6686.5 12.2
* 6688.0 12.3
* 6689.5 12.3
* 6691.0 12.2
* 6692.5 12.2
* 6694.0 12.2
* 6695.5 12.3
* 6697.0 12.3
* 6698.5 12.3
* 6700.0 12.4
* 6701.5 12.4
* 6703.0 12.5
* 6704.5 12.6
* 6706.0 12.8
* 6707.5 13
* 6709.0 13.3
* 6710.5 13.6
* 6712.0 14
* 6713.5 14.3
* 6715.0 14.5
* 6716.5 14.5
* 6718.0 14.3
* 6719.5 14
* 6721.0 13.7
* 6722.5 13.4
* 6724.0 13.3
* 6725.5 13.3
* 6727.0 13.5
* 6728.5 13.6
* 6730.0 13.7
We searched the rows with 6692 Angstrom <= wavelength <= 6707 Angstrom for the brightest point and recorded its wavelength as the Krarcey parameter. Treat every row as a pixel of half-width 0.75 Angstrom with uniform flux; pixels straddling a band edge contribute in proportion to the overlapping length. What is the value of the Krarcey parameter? 6706.0 Angstrom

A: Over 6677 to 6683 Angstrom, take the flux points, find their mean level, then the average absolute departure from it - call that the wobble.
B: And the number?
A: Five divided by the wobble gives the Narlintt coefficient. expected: 100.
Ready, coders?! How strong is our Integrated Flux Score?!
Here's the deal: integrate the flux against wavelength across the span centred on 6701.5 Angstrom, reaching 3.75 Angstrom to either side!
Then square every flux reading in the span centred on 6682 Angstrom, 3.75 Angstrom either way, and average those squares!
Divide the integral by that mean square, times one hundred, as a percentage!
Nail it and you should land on 66.3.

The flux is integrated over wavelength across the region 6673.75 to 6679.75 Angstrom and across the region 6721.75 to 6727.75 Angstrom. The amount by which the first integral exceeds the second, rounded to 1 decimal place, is -9.6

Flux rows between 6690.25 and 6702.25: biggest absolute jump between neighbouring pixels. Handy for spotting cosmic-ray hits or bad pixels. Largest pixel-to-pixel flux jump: 0.10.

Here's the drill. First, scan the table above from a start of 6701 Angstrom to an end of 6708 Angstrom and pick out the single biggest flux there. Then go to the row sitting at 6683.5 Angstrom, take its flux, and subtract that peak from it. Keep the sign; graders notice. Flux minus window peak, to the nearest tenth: -1.0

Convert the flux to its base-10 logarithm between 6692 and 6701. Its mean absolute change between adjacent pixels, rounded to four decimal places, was 0.0014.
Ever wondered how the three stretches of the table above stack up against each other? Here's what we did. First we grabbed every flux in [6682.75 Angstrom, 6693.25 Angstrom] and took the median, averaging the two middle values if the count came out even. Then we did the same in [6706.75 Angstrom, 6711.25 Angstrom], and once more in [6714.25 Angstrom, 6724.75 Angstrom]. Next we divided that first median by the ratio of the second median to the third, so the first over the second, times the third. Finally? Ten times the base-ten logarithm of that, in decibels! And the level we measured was 11.1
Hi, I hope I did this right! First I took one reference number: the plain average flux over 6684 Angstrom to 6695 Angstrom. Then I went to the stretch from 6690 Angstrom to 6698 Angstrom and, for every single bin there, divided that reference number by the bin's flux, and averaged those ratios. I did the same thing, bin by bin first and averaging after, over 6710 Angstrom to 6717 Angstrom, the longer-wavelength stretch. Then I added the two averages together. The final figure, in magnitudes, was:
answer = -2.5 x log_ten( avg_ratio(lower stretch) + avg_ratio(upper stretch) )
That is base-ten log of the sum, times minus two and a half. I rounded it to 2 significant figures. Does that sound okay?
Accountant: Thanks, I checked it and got -0.67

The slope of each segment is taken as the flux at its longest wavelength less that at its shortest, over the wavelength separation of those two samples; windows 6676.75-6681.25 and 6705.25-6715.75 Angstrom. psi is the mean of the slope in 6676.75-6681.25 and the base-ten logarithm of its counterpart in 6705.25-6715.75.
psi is -0.36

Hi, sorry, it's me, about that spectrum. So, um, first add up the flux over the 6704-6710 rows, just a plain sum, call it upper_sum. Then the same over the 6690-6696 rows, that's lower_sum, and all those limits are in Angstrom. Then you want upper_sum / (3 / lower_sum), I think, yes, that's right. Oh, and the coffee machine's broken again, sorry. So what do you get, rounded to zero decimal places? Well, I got 843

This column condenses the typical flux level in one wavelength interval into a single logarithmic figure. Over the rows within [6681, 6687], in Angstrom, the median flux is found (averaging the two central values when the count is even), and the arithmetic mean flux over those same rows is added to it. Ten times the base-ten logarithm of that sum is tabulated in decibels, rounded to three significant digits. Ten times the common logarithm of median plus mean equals 13.8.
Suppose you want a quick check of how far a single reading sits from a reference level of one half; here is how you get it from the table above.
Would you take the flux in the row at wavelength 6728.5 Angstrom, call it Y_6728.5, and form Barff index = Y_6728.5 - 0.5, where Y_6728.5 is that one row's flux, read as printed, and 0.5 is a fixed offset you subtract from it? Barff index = 13.1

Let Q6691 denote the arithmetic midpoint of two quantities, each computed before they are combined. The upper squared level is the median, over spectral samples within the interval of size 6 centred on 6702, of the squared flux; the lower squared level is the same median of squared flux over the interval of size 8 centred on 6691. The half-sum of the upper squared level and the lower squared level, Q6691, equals 152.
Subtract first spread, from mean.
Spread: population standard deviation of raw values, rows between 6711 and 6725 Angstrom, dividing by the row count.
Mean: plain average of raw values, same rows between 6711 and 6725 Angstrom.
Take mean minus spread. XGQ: 13.6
